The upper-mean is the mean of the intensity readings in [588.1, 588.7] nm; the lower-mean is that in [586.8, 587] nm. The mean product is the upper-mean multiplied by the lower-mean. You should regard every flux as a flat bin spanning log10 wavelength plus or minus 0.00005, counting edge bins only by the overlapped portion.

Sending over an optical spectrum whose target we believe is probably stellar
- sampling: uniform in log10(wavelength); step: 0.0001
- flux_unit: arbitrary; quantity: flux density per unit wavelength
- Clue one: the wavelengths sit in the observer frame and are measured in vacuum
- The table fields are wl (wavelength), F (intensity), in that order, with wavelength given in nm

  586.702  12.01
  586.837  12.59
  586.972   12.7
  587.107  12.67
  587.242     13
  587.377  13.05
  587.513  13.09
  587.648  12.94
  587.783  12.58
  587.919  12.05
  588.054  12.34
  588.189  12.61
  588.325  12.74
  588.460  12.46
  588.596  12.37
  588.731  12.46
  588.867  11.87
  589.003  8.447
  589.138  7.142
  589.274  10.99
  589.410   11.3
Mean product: 159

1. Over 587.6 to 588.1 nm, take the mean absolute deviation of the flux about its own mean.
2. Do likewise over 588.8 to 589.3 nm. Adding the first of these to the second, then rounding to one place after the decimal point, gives 2.1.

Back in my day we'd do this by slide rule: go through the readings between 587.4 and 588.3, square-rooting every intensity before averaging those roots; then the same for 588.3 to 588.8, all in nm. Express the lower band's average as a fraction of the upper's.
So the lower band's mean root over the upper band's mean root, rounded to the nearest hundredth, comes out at 1.00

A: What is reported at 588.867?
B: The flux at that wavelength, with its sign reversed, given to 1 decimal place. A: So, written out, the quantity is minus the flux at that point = -11.9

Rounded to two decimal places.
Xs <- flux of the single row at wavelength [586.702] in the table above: 12.01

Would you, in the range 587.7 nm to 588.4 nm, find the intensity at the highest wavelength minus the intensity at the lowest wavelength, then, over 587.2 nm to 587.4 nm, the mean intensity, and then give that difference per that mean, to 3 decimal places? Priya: 0.012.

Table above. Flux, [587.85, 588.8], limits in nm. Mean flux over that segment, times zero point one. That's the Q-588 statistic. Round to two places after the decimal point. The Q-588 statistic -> 1.24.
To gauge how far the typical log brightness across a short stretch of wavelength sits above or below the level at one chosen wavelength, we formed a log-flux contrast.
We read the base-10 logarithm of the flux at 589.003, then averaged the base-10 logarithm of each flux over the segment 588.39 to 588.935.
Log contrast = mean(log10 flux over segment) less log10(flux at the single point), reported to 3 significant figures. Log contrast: 0.163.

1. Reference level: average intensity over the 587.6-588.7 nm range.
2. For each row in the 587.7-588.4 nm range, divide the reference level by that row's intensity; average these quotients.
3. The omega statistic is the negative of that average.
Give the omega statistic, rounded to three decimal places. -1.004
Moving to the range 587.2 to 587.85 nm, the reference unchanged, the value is -0.968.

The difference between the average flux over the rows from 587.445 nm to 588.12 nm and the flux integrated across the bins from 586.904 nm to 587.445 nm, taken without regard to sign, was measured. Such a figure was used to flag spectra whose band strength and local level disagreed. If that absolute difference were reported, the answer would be 5.6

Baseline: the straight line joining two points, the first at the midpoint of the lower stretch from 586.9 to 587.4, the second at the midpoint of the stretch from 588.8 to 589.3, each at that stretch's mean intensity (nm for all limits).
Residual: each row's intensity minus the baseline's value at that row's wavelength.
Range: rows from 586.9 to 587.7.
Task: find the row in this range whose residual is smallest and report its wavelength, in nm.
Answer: 586.972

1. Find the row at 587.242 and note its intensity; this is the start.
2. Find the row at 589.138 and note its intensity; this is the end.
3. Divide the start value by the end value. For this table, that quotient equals 1.82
